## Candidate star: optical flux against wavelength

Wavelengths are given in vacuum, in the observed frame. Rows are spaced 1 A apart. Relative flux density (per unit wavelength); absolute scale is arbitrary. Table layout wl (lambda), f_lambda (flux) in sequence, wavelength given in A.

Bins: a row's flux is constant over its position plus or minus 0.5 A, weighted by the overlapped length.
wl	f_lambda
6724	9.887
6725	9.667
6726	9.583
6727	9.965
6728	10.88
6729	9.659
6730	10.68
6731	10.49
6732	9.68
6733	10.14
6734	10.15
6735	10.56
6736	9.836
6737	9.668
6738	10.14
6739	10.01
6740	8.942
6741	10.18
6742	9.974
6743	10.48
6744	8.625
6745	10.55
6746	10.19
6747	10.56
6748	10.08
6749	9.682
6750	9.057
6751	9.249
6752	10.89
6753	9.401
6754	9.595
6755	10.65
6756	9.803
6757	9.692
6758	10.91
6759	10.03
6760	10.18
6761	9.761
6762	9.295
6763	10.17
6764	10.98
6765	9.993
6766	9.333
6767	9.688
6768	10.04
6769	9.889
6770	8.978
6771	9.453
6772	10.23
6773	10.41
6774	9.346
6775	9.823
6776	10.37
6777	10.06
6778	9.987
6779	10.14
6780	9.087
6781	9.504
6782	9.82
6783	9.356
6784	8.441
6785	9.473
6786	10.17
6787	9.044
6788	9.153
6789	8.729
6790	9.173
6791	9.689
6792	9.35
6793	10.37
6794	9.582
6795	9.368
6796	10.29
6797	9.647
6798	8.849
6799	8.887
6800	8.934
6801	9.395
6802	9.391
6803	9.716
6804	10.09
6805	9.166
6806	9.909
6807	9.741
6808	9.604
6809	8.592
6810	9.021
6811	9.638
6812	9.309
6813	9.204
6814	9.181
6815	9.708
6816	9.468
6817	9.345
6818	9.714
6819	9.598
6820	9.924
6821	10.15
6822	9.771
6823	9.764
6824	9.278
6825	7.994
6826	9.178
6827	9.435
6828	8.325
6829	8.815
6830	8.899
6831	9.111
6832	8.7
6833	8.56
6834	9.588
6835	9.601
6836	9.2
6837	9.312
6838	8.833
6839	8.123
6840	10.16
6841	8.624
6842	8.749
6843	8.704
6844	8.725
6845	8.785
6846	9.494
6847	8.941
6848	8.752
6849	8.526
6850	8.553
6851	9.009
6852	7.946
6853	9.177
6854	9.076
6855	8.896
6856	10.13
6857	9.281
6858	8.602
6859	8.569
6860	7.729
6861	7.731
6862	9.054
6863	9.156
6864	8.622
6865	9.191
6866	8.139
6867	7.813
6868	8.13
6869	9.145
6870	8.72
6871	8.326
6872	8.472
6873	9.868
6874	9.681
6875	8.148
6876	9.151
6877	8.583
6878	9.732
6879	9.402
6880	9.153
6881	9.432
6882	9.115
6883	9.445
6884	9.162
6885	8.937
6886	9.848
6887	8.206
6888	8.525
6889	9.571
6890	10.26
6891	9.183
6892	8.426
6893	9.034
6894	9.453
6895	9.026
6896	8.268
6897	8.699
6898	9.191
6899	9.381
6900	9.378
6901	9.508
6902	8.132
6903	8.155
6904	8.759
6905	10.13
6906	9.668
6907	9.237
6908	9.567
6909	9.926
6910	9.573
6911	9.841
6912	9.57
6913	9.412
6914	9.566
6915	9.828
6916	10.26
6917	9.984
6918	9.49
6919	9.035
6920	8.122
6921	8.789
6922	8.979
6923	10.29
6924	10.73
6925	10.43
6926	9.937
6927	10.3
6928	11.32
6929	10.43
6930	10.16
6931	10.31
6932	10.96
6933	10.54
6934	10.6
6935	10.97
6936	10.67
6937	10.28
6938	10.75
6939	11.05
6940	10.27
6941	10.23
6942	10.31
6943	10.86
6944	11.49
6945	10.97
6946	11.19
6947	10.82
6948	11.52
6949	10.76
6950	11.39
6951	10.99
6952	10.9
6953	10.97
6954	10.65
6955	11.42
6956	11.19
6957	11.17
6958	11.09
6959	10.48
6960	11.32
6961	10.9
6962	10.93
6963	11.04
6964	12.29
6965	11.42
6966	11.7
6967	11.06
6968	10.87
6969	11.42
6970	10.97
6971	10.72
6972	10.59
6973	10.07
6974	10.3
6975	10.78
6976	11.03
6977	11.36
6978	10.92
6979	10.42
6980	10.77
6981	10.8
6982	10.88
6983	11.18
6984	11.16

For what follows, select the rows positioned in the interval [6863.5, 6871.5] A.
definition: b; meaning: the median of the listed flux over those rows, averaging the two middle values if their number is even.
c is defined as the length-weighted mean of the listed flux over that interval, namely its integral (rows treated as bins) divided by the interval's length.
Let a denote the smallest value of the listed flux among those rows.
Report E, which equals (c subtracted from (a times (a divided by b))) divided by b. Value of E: -0.15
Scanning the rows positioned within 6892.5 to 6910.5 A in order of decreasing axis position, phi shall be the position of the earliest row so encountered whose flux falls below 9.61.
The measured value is 6910 A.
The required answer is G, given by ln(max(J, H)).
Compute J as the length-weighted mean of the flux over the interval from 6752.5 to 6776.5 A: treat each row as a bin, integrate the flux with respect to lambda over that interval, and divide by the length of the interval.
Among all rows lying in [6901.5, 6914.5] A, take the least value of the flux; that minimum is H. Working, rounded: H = 8.132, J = 9.9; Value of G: 2.29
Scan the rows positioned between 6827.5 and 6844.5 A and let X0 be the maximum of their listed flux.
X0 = 10.16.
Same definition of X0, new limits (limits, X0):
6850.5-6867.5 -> 10.13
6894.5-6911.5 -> 10.13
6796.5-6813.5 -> 10.09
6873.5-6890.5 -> 10.26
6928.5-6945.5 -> 11.49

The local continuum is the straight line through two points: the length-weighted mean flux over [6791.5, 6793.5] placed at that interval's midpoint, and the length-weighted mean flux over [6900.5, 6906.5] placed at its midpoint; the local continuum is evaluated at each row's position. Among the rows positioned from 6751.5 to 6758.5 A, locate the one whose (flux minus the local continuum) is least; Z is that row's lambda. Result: 6753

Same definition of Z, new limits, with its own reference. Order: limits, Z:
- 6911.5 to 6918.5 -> 6913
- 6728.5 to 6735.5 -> 6729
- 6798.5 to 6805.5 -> 6799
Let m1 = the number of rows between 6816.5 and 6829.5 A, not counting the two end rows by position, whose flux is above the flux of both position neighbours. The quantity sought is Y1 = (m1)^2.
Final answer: 9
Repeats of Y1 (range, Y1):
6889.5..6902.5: 9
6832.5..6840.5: 4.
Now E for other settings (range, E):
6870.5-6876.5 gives -0.16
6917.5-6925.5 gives -0.25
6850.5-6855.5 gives -0.20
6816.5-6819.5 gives -0.05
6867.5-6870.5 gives -0.12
